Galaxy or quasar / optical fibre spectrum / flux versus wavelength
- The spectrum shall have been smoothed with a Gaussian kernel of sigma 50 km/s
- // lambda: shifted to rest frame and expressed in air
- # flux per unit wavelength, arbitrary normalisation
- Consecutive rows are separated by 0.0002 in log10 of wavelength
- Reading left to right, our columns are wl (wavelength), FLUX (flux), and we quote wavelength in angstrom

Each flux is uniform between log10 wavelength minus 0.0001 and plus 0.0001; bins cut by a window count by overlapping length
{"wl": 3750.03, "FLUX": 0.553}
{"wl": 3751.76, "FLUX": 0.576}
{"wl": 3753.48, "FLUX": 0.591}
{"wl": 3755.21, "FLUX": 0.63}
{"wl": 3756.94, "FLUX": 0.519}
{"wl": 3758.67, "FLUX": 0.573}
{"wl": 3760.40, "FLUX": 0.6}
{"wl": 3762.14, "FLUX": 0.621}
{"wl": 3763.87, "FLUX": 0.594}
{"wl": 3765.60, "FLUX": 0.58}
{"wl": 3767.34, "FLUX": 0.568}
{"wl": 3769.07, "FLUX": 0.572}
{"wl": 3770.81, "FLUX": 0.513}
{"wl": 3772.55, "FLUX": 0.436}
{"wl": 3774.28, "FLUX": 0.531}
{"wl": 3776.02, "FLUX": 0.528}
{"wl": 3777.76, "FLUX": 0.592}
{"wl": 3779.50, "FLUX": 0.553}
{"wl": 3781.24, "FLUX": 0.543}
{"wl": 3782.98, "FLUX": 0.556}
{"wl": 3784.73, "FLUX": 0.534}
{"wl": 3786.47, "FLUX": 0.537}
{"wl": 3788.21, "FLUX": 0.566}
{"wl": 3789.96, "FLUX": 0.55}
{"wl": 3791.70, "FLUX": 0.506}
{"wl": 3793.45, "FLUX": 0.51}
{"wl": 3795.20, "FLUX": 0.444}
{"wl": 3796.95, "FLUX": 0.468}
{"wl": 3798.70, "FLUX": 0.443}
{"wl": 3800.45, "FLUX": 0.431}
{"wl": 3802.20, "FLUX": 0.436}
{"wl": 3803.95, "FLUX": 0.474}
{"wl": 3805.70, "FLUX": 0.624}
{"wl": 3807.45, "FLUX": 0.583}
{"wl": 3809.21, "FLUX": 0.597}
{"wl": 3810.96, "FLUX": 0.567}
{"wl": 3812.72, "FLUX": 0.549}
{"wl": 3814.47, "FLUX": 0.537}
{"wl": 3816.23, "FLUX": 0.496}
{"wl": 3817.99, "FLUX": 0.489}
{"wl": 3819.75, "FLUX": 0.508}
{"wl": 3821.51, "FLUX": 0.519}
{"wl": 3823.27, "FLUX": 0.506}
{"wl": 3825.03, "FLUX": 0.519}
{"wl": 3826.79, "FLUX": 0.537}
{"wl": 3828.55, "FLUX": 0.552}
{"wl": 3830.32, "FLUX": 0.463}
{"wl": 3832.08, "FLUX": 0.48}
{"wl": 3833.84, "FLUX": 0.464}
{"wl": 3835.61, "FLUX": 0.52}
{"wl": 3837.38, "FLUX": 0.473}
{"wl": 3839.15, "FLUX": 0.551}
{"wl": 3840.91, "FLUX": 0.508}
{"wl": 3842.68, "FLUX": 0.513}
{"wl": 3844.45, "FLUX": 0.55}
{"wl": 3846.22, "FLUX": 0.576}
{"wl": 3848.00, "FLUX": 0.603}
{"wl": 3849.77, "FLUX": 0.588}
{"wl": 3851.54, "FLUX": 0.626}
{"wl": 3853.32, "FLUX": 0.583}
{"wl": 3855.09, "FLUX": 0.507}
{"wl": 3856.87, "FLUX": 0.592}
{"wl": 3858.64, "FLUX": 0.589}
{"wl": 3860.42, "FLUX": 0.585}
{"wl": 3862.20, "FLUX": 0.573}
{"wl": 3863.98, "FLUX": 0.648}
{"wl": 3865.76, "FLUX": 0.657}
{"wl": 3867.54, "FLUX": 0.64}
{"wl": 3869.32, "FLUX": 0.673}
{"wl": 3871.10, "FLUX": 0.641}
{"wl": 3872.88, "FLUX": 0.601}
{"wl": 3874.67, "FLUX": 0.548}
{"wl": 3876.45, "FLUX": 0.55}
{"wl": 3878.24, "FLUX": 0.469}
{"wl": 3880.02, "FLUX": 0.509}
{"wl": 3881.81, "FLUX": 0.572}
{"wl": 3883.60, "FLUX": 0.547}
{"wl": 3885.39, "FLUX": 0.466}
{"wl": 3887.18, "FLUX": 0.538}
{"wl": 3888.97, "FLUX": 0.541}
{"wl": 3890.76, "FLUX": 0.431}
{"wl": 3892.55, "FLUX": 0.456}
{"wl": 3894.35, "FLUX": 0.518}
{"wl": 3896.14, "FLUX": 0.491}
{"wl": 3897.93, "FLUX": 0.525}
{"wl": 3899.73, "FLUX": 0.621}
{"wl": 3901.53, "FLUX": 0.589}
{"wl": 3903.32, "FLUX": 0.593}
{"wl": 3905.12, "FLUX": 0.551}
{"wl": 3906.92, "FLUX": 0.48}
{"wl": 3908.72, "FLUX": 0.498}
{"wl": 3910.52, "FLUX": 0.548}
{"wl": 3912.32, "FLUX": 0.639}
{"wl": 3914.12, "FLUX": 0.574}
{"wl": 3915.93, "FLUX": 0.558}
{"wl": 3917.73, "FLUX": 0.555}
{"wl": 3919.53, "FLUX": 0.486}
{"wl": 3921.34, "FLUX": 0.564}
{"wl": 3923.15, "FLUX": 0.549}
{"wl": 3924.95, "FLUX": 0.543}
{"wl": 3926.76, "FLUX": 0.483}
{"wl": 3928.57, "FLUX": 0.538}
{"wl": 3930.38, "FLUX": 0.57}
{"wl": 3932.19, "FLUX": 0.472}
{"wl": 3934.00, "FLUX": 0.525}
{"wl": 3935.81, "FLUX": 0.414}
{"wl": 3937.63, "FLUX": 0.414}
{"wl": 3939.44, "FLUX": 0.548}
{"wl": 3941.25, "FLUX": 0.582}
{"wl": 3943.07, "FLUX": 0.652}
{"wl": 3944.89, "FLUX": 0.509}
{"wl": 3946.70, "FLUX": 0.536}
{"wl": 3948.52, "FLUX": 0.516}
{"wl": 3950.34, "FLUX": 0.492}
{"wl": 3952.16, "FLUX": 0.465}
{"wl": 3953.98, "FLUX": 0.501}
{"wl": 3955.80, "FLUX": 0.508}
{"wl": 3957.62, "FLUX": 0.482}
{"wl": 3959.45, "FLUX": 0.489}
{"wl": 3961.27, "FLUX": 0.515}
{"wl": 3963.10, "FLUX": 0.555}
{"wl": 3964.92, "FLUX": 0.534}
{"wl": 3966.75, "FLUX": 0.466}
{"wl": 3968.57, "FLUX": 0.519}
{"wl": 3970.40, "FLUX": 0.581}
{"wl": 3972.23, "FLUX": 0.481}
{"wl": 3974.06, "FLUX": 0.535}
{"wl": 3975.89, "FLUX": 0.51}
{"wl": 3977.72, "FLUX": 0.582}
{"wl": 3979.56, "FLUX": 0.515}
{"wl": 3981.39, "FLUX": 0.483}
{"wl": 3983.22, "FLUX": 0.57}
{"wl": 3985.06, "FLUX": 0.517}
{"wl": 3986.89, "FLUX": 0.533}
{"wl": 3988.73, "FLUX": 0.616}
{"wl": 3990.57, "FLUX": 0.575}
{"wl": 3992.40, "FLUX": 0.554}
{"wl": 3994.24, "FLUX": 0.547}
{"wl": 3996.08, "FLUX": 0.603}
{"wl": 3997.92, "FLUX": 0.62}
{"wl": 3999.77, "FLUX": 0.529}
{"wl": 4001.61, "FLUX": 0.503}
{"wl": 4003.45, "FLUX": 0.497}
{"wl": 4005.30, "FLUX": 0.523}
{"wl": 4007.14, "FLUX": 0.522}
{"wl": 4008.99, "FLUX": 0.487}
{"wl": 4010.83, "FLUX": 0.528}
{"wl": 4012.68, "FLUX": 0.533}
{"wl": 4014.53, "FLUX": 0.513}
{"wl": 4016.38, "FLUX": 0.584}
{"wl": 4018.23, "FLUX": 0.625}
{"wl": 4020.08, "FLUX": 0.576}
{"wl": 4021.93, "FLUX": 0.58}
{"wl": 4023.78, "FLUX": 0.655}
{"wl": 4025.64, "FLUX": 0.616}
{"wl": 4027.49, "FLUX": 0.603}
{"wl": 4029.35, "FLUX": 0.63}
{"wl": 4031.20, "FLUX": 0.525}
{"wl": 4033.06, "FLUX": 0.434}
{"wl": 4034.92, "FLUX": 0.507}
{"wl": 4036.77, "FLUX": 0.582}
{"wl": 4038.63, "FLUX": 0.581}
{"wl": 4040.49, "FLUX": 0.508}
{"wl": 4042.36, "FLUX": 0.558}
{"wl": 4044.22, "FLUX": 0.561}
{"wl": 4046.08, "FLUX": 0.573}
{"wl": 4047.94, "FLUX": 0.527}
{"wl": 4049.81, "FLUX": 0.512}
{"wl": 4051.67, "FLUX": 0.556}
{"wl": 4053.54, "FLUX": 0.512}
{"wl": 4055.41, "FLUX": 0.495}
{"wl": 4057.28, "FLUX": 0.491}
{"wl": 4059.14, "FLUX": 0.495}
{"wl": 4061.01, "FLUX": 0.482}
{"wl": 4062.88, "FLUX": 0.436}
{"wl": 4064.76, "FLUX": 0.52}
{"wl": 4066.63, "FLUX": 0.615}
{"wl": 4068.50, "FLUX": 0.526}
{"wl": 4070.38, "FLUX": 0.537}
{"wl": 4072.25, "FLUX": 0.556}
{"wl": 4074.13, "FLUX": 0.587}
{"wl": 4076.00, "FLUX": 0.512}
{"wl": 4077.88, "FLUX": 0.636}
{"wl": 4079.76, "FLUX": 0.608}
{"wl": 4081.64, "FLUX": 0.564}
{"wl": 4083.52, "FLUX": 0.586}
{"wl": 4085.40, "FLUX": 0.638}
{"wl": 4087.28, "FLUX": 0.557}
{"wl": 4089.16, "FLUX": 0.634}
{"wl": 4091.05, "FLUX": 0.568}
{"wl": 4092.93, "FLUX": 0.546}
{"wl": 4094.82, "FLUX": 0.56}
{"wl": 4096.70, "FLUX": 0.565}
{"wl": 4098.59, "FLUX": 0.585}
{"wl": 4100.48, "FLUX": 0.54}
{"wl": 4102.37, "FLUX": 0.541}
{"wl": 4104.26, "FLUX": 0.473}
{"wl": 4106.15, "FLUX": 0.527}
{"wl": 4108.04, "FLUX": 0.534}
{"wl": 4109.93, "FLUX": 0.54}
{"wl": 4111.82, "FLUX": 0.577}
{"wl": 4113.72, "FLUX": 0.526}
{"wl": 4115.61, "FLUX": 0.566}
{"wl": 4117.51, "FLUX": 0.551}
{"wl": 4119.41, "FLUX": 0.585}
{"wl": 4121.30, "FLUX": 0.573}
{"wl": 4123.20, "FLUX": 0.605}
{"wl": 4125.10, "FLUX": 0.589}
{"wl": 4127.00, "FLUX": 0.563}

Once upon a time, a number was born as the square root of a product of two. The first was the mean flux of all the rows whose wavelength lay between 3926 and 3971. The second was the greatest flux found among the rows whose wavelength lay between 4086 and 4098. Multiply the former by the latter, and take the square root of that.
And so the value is 0.571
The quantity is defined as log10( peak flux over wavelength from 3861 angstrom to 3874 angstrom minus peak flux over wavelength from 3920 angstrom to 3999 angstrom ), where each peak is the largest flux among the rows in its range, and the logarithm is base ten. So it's -1.68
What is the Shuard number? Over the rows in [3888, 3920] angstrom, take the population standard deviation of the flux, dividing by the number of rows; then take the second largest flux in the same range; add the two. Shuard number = 0.68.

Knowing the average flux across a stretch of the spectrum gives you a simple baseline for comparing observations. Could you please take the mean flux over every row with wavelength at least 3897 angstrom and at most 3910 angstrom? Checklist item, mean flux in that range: 0.551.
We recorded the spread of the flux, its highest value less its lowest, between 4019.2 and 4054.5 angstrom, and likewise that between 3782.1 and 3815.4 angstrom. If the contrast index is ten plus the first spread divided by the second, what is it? 11.1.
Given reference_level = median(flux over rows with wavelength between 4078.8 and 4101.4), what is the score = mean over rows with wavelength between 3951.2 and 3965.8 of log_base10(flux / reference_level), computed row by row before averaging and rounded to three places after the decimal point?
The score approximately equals -0.050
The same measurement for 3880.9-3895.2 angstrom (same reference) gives -0.049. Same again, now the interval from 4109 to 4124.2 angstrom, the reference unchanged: -0.001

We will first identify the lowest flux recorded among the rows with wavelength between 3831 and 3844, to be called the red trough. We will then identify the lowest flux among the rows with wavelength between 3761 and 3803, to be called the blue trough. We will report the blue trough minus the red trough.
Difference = -0.033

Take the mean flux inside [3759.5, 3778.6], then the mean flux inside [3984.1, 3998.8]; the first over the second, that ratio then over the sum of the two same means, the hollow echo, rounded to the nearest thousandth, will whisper 0.866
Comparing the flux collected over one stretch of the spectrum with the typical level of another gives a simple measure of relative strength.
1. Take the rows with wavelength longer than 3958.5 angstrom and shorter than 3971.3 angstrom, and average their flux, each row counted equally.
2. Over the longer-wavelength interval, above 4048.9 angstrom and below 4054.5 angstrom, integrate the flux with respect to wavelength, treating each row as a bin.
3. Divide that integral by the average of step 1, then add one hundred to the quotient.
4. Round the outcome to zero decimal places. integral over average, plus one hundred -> 106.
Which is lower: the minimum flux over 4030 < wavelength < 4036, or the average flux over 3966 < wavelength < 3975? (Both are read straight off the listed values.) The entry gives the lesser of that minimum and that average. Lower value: 0.434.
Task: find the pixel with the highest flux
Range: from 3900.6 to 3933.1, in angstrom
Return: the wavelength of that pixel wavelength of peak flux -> 3912.32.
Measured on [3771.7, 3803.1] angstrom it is 3777.76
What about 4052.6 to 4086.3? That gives 4085.40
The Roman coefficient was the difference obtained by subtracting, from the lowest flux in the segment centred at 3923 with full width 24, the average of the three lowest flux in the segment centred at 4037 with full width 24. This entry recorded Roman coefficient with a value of -0.011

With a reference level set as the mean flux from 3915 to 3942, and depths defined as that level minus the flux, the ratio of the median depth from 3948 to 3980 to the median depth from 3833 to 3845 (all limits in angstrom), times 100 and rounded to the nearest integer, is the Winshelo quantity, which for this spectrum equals 107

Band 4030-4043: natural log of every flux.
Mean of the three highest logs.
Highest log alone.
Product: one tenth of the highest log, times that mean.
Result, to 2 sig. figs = 0.030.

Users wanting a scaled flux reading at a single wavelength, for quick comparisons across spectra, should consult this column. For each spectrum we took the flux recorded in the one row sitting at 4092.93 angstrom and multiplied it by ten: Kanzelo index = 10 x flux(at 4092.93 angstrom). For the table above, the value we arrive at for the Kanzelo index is 5.46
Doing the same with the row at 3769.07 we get 5.72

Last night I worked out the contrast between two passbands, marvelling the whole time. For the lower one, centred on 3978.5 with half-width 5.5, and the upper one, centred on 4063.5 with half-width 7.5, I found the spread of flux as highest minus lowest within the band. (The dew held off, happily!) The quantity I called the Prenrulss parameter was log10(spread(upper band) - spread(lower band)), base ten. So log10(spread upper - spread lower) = -1.10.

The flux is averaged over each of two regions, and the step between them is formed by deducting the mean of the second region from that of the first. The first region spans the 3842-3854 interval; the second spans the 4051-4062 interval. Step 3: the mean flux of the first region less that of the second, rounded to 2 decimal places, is 0.07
